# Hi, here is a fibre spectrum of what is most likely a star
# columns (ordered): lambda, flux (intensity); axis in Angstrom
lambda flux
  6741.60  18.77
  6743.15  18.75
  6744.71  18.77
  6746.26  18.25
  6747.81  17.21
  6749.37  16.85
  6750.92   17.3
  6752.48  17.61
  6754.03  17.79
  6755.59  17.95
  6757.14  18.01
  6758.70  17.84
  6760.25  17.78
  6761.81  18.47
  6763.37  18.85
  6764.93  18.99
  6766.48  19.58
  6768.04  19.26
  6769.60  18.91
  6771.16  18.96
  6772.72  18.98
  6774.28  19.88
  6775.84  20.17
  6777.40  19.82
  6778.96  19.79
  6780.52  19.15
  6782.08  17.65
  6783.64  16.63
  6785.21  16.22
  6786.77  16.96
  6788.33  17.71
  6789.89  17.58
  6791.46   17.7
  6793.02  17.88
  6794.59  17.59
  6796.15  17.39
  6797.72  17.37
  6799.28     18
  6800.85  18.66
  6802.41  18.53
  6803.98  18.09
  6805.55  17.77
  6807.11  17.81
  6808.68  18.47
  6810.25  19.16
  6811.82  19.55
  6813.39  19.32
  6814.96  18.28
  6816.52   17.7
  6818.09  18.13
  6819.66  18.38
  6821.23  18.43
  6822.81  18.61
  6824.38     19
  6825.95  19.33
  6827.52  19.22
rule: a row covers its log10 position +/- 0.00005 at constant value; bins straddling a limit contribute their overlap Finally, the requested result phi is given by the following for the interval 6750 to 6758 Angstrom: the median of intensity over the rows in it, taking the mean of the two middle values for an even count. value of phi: 17.79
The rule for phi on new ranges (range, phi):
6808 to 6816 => 19.16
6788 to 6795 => 17.70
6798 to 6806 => 18.09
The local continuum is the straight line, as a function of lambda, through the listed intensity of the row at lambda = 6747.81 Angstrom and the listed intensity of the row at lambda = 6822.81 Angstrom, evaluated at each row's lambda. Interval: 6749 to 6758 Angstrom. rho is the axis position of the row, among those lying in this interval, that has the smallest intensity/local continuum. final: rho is 6749.37 Angstrom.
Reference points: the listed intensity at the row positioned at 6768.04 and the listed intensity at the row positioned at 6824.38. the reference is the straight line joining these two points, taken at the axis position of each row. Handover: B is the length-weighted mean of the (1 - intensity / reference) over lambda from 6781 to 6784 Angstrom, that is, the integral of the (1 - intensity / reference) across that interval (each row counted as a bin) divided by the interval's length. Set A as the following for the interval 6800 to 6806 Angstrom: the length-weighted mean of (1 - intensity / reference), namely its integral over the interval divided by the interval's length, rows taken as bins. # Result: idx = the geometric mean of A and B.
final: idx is 0.06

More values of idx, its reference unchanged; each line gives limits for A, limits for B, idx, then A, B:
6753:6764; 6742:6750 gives 0.07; 0.064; 0.07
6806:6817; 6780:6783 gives 0.03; 0.023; 0.05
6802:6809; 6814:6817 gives 0.05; 0.052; 0.05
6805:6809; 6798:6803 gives 0.05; 0.058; 0.04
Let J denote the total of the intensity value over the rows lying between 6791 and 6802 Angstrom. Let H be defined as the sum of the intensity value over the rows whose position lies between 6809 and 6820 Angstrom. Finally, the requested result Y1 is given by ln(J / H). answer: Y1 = -0.05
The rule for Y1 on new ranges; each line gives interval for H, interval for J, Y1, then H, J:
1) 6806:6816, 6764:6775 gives 0.18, 113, 135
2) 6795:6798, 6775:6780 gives 0.54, 35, 60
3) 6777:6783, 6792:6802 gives 0.34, 76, 107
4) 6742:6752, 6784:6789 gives -0.74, 107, 51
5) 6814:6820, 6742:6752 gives 0.39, 72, 107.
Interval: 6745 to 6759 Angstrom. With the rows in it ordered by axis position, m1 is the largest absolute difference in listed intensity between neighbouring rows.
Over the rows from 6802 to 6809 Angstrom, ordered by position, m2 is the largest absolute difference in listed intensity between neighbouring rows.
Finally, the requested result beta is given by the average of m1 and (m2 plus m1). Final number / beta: 1.37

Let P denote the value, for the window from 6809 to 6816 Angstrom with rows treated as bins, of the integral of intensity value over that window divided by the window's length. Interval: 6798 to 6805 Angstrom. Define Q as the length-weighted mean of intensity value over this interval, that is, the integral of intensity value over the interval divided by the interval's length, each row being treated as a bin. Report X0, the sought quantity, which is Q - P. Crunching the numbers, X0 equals -0.8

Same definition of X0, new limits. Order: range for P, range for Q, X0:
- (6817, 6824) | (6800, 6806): -0.1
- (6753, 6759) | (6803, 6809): 0.1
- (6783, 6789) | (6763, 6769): 2.3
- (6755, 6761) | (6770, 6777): 1.6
